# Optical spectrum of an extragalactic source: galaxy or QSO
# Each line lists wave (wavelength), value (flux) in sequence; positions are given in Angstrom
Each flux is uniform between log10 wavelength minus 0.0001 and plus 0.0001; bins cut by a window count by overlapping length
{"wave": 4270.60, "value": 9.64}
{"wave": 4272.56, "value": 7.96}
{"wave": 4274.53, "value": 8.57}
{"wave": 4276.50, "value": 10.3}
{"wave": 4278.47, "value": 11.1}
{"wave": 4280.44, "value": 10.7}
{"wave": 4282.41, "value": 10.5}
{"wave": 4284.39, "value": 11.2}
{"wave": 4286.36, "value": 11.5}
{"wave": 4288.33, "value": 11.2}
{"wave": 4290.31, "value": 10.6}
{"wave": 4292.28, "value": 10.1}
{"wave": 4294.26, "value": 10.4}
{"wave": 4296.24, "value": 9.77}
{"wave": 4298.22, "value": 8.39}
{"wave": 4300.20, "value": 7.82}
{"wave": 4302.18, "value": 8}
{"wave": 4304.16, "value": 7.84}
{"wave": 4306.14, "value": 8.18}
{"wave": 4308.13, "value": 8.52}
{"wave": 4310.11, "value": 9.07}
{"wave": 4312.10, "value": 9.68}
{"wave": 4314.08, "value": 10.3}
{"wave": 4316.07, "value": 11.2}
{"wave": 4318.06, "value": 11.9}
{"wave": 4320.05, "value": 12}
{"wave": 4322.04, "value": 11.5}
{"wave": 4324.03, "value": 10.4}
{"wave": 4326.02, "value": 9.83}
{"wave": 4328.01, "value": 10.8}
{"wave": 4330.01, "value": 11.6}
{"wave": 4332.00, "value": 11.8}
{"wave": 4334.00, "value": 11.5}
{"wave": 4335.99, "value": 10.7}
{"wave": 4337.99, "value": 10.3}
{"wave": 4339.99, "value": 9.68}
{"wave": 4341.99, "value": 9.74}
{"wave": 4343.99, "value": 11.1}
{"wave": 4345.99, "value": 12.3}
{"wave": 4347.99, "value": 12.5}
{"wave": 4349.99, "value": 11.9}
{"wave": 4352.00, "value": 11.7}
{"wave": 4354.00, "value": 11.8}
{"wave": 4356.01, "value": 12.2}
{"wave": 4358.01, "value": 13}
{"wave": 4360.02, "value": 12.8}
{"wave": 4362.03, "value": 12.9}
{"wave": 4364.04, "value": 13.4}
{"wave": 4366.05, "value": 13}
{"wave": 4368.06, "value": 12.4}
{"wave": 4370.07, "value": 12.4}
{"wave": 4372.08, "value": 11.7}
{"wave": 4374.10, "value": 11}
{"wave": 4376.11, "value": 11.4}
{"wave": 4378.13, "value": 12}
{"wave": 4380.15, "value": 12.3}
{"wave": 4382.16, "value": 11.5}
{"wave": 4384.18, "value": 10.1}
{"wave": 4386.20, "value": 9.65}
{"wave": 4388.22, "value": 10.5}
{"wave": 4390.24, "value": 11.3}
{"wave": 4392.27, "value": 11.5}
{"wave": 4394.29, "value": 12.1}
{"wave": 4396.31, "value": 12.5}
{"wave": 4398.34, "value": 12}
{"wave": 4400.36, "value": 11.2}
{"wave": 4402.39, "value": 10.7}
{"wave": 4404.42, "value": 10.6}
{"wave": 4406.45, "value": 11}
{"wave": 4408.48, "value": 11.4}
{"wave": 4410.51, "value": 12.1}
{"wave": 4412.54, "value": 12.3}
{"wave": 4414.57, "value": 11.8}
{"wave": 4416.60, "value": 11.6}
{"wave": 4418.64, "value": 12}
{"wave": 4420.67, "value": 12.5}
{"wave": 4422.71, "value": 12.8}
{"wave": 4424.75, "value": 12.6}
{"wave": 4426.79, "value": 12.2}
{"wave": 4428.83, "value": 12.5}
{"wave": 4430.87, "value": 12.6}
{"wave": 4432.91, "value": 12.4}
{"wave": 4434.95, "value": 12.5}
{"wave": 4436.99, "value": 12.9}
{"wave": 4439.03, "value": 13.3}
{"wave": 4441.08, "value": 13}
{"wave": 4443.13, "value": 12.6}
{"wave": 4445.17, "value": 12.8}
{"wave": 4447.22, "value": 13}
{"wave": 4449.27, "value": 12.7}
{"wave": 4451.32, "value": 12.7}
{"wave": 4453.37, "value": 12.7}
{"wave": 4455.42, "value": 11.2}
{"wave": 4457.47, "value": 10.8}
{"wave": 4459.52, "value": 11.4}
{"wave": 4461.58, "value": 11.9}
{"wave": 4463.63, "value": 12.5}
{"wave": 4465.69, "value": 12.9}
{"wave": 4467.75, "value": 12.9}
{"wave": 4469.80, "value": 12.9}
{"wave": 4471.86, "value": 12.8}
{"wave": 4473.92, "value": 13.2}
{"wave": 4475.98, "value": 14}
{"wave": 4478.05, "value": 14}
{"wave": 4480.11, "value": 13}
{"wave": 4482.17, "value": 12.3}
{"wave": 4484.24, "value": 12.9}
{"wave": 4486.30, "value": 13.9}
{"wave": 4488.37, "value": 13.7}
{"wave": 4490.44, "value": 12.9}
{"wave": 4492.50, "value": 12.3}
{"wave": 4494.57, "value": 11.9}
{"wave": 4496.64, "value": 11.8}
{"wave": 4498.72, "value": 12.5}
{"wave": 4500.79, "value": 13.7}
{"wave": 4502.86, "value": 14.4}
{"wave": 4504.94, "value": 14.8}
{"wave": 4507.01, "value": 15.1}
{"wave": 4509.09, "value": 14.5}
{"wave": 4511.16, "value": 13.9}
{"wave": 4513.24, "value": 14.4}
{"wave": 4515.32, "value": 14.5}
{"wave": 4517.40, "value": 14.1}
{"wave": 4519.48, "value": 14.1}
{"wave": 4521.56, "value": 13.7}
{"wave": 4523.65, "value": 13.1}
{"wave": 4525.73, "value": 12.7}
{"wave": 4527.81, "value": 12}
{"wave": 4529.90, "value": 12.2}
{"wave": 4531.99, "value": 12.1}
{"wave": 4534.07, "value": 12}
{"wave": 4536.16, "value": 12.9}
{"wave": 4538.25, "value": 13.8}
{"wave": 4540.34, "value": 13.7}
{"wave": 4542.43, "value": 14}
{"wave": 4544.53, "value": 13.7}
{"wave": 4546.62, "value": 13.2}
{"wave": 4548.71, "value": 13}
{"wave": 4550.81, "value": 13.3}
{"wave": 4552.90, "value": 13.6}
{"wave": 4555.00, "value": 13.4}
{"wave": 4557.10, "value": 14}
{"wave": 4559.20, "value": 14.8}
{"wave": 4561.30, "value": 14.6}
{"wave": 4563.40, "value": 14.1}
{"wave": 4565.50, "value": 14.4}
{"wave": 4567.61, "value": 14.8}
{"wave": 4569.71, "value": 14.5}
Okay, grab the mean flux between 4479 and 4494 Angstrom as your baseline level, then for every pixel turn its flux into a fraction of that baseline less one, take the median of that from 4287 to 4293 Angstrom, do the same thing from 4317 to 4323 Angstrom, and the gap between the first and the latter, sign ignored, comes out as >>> 0.100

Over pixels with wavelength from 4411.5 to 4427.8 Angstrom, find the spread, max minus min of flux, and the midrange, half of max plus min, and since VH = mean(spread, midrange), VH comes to 6.7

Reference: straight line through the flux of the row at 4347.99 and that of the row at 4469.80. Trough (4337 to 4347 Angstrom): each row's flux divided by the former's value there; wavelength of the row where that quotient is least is 4339.99 Angstrom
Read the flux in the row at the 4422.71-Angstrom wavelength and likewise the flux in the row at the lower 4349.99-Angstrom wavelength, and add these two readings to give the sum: 24.7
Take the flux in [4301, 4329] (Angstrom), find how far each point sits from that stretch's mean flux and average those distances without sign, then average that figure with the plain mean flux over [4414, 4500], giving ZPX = 6.9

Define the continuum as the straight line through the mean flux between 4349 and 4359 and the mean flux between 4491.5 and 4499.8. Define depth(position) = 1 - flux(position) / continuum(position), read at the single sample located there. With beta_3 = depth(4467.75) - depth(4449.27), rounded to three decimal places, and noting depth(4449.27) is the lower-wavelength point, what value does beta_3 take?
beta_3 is -0.016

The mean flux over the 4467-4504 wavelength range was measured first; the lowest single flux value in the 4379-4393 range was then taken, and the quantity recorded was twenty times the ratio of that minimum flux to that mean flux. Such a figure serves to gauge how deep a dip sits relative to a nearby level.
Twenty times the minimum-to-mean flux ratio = 14.8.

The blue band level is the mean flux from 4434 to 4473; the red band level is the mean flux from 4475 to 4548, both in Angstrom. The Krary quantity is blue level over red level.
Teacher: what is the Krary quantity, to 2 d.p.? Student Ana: 0.94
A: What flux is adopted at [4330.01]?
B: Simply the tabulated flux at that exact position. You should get 11.6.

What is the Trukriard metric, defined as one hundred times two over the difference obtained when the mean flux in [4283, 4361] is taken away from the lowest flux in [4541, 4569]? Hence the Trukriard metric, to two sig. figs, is 85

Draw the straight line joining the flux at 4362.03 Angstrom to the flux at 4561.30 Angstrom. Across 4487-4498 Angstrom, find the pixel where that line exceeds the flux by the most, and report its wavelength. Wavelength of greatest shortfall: 4496.64 Angstrom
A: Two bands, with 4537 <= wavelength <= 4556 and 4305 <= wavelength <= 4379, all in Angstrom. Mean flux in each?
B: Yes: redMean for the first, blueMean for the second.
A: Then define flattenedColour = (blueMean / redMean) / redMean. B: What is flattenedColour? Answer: 0.062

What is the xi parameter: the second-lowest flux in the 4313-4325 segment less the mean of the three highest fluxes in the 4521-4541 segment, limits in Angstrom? -3.3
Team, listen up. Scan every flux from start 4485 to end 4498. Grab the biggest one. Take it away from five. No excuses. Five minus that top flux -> -8.9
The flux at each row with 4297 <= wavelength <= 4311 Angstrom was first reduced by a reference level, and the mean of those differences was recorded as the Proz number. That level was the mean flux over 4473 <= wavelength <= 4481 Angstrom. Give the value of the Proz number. -5.3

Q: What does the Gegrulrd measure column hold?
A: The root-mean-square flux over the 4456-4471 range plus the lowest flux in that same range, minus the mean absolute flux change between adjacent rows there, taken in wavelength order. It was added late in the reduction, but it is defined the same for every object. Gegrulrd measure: 22.7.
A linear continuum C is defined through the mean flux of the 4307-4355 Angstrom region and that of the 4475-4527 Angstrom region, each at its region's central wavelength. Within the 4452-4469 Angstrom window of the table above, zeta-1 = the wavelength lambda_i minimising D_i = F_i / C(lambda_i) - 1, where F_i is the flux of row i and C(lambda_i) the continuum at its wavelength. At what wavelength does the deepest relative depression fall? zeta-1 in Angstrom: 4457.47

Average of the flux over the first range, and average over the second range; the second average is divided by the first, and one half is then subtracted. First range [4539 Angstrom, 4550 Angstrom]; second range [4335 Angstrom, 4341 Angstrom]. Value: 0.26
